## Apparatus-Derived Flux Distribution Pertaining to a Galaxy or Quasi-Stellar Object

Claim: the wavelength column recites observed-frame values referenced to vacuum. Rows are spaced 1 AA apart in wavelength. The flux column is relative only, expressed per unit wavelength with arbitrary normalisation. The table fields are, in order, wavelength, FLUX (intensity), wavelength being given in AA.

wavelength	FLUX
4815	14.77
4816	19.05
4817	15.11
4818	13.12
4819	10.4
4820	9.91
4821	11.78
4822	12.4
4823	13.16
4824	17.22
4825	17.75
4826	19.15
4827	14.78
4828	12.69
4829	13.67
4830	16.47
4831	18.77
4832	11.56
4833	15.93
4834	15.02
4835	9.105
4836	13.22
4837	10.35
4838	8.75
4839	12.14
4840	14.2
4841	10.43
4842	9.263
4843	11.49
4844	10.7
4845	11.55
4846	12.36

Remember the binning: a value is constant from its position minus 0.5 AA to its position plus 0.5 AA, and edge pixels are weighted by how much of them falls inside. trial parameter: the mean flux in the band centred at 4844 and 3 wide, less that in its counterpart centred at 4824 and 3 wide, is -4.8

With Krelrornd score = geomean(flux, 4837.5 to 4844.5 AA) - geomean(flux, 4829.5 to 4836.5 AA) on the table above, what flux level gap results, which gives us -3.08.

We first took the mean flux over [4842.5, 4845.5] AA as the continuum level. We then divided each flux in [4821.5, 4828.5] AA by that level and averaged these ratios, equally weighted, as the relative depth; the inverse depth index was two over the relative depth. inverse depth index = 1.5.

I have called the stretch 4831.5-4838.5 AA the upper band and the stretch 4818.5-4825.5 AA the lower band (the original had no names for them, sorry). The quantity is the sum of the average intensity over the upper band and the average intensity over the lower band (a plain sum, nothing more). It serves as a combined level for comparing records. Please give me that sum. 25.2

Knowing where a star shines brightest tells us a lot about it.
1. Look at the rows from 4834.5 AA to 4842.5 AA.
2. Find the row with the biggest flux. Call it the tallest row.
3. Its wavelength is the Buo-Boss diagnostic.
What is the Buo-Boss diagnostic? 4840 AA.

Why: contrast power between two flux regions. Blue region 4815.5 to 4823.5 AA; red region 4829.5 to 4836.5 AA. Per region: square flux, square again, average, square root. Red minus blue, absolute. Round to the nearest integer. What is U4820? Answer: 33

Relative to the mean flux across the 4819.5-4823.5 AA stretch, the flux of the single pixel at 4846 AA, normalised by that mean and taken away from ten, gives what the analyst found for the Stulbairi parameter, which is 9.0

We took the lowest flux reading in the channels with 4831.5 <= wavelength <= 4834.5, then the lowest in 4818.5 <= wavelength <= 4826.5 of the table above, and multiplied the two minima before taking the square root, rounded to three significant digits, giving 10.7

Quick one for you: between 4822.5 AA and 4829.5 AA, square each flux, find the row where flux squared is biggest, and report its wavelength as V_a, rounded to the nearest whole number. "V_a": 4826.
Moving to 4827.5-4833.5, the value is 4831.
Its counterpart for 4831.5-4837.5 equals 4833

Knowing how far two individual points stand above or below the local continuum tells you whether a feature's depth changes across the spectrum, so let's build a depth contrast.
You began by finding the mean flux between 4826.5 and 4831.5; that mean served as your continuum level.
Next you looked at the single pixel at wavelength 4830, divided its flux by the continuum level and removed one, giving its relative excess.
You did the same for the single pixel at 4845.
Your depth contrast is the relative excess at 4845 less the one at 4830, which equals -0.32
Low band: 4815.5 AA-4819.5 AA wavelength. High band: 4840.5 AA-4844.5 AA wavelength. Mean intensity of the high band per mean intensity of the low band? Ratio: 0.73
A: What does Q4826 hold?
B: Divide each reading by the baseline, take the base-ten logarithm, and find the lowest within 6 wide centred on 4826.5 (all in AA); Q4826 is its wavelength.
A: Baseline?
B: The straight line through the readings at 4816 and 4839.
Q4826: 4828 AA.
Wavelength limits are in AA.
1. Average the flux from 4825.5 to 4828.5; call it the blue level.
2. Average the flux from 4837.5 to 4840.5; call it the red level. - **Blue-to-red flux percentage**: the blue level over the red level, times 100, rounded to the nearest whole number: 133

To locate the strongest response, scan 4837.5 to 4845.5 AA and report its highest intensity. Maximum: 14.2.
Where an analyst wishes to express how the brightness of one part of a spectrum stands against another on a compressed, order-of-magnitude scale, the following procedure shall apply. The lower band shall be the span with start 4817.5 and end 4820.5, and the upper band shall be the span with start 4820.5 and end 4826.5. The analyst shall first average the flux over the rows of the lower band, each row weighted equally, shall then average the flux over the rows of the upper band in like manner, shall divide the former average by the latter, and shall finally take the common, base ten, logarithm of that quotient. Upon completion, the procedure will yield -0.136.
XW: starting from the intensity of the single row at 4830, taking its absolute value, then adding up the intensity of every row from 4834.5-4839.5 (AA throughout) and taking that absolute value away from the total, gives 37.1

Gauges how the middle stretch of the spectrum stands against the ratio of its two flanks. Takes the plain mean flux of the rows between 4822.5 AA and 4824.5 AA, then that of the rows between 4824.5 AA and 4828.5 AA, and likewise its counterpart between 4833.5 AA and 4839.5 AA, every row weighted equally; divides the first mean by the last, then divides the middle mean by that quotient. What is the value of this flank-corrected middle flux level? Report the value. 12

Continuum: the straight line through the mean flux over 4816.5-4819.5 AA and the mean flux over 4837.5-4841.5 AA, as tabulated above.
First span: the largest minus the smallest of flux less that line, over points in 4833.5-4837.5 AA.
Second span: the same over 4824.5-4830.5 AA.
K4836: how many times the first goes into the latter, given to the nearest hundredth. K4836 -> 1.08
